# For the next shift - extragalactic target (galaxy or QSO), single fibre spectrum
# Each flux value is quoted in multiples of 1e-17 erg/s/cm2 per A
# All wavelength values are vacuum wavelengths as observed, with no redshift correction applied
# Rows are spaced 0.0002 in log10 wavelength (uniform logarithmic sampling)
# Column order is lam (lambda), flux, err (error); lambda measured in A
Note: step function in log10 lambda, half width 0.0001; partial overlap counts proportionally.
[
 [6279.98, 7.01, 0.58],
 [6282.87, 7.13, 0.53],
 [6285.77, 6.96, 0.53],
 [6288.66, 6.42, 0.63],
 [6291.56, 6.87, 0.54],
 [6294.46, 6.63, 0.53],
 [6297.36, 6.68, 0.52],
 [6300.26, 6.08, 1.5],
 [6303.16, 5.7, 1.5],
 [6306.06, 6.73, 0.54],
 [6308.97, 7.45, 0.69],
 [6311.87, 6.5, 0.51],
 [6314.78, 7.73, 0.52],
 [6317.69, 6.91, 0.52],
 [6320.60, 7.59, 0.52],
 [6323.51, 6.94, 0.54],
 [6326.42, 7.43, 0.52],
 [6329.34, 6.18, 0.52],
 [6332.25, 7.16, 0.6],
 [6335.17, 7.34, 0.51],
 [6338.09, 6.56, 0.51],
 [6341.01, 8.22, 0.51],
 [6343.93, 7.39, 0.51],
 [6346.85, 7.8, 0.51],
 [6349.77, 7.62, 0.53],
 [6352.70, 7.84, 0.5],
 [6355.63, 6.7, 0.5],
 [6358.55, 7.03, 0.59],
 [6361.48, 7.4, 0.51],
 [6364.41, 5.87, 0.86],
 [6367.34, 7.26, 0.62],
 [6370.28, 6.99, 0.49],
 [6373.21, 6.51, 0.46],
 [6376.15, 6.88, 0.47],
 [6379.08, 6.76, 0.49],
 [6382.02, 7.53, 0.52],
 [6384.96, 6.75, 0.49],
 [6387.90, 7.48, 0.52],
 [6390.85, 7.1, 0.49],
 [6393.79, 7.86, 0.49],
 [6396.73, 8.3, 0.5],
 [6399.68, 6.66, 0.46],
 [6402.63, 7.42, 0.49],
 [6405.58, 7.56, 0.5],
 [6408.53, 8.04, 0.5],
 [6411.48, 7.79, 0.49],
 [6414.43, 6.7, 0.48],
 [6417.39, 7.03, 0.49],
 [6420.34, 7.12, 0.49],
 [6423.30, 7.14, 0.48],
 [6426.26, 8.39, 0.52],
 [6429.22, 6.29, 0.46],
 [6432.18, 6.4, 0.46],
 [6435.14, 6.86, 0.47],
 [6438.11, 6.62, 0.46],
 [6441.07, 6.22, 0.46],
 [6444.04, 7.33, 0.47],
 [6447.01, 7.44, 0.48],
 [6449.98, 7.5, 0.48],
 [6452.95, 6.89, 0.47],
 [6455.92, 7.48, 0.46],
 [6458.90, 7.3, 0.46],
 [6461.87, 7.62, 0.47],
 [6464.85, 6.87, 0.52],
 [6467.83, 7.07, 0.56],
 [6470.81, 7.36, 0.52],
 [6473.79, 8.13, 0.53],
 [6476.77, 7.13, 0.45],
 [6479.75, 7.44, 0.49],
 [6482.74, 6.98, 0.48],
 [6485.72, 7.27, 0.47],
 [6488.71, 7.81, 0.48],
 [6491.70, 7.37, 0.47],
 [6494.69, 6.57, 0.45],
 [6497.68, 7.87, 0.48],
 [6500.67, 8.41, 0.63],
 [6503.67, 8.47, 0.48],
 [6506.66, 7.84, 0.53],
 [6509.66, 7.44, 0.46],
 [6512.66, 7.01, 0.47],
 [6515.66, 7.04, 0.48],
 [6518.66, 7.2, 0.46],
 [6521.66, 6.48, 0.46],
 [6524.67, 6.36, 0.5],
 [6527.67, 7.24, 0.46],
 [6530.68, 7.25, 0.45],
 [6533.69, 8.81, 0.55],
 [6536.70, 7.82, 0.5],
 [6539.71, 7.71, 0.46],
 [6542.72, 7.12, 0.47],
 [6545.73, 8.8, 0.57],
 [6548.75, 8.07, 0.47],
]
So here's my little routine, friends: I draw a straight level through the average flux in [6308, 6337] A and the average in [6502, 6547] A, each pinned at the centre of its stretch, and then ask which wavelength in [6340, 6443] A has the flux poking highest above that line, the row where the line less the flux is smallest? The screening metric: 6426.26 A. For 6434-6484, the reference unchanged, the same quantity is 6473.79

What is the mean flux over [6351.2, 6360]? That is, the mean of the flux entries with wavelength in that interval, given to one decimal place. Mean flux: 7.2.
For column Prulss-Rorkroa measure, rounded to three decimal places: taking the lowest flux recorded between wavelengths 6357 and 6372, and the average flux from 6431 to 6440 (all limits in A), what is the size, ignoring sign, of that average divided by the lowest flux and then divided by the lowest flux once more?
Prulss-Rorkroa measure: 0.192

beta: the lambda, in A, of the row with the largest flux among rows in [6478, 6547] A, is 6533.69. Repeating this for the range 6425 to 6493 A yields 6426.26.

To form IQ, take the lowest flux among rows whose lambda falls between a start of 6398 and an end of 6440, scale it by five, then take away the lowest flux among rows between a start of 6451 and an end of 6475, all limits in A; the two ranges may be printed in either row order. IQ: 24.6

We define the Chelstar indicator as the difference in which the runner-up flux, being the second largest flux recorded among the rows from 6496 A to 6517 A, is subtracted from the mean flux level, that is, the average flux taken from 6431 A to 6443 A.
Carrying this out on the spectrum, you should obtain -1.9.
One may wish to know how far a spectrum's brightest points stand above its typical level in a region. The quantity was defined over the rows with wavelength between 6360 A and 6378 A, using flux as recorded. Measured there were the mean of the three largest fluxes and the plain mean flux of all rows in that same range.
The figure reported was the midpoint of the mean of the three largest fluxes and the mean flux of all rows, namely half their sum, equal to 7.02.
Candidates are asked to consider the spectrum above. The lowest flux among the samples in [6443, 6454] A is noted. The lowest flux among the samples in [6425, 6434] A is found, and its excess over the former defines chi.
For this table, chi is -0.60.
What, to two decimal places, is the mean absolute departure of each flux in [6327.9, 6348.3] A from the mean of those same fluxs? 0.52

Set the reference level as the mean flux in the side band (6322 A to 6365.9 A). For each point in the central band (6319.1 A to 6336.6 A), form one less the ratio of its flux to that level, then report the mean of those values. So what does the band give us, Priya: 0.01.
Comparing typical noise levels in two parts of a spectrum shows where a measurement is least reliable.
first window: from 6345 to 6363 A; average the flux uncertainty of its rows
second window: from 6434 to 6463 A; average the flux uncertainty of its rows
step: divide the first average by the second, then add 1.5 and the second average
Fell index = 3.09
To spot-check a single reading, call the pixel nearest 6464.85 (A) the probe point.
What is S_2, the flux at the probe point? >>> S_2 6.87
